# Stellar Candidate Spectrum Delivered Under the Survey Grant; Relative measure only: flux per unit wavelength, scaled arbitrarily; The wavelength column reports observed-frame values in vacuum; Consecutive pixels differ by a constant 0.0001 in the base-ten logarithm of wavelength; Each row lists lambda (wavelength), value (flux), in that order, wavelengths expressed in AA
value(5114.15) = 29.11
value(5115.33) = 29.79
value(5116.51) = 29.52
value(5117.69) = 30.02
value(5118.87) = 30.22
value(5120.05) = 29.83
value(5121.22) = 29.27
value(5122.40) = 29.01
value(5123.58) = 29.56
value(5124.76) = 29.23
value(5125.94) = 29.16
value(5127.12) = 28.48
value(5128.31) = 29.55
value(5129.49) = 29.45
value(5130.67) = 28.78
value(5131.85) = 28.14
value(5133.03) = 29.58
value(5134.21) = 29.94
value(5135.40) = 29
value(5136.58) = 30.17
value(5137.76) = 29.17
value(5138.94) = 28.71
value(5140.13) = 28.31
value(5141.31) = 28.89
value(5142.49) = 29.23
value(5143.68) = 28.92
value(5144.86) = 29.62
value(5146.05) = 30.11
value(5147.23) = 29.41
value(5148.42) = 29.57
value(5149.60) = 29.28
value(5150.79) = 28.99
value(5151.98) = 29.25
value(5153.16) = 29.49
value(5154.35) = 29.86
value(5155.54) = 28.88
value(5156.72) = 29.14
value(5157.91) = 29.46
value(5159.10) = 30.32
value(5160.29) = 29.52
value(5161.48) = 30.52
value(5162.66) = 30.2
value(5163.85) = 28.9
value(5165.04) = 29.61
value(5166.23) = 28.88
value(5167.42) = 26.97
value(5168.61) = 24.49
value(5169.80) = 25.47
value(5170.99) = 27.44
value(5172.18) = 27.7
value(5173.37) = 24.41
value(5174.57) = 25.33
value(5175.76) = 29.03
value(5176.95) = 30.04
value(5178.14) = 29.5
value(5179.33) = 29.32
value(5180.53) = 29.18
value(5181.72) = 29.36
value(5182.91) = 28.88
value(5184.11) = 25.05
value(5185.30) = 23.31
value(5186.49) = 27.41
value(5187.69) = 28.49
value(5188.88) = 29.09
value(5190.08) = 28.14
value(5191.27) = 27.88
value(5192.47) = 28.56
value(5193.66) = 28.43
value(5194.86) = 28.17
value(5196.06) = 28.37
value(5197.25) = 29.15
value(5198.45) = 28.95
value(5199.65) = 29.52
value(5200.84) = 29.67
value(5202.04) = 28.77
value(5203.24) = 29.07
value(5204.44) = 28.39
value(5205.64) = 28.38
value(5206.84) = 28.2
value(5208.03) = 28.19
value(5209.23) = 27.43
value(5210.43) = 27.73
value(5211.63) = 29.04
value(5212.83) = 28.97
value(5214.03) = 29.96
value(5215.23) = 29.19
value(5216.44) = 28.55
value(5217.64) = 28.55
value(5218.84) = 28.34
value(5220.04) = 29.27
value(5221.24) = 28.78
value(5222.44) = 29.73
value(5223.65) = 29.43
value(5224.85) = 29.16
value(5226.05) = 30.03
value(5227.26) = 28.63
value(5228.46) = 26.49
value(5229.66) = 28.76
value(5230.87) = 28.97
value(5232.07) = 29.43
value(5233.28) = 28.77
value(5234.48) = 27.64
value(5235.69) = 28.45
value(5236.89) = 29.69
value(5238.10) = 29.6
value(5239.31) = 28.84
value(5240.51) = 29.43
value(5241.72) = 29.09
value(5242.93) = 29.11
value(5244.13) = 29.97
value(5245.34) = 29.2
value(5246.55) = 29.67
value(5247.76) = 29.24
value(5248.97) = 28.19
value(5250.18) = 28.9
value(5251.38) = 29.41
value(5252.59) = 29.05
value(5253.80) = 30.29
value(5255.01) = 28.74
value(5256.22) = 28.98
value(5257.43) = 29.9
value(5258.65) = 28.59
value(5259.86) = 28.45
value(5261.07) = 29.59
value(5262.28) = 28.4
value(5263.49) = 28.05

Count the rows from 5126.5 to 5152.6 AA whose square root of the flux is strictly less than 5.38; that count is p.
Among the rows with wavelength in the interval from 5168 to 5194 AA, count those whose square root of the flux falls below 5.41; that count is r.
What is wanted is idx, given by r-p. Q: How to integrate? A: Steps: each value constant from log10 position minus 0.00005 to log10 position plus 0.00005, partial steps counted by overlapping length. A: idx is 11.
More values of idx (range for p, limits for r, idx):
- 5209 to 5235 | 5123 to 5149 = 1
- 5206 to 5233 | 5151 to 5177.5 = 2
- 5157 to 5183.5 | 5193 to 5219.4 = 9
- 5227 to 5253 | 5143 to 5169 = 0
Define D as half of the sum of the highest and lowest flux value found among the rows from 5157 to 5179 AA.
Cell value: 27.5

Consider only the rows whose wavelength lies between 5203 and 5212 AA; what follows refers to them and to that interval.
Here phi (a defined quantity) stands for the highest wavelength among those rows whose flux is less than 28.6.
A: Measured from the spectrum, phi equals 5210.43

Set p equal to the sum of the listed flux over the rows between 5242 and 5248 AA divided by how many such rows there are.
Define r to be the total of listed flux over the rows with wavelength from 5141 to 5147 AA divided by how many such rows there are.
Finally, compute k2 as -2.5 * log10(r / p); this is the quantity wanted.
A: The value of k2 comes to 0.003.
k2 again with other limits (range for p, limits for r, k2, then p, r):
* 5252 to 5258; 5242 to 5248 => -0.002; 29.4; 29.4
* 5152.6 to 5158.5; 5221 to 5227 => -0.002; 29.4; 29.4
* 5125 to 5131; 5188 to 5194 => 0.025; 29.1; 28.4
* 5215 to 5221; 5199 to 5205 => -0.011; 28.8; 29.1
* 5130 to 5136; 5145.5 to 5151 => -0.014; 29.1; 29.5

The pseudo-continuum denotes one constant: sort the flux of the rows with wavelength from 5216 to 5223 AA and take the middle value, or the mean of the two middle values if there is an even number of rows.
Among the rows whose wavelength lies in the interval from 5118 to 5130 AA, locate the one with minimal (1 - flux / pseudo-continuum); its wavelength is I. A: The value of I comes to 5118.87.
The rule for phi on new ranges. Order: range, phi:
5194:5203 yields 5196.06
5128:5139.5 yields 5131.85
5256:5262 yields 5259.86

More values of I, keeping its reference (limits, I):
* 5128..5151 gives 5136.58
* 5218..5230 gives 5226.05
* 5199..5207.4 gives 5200.84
